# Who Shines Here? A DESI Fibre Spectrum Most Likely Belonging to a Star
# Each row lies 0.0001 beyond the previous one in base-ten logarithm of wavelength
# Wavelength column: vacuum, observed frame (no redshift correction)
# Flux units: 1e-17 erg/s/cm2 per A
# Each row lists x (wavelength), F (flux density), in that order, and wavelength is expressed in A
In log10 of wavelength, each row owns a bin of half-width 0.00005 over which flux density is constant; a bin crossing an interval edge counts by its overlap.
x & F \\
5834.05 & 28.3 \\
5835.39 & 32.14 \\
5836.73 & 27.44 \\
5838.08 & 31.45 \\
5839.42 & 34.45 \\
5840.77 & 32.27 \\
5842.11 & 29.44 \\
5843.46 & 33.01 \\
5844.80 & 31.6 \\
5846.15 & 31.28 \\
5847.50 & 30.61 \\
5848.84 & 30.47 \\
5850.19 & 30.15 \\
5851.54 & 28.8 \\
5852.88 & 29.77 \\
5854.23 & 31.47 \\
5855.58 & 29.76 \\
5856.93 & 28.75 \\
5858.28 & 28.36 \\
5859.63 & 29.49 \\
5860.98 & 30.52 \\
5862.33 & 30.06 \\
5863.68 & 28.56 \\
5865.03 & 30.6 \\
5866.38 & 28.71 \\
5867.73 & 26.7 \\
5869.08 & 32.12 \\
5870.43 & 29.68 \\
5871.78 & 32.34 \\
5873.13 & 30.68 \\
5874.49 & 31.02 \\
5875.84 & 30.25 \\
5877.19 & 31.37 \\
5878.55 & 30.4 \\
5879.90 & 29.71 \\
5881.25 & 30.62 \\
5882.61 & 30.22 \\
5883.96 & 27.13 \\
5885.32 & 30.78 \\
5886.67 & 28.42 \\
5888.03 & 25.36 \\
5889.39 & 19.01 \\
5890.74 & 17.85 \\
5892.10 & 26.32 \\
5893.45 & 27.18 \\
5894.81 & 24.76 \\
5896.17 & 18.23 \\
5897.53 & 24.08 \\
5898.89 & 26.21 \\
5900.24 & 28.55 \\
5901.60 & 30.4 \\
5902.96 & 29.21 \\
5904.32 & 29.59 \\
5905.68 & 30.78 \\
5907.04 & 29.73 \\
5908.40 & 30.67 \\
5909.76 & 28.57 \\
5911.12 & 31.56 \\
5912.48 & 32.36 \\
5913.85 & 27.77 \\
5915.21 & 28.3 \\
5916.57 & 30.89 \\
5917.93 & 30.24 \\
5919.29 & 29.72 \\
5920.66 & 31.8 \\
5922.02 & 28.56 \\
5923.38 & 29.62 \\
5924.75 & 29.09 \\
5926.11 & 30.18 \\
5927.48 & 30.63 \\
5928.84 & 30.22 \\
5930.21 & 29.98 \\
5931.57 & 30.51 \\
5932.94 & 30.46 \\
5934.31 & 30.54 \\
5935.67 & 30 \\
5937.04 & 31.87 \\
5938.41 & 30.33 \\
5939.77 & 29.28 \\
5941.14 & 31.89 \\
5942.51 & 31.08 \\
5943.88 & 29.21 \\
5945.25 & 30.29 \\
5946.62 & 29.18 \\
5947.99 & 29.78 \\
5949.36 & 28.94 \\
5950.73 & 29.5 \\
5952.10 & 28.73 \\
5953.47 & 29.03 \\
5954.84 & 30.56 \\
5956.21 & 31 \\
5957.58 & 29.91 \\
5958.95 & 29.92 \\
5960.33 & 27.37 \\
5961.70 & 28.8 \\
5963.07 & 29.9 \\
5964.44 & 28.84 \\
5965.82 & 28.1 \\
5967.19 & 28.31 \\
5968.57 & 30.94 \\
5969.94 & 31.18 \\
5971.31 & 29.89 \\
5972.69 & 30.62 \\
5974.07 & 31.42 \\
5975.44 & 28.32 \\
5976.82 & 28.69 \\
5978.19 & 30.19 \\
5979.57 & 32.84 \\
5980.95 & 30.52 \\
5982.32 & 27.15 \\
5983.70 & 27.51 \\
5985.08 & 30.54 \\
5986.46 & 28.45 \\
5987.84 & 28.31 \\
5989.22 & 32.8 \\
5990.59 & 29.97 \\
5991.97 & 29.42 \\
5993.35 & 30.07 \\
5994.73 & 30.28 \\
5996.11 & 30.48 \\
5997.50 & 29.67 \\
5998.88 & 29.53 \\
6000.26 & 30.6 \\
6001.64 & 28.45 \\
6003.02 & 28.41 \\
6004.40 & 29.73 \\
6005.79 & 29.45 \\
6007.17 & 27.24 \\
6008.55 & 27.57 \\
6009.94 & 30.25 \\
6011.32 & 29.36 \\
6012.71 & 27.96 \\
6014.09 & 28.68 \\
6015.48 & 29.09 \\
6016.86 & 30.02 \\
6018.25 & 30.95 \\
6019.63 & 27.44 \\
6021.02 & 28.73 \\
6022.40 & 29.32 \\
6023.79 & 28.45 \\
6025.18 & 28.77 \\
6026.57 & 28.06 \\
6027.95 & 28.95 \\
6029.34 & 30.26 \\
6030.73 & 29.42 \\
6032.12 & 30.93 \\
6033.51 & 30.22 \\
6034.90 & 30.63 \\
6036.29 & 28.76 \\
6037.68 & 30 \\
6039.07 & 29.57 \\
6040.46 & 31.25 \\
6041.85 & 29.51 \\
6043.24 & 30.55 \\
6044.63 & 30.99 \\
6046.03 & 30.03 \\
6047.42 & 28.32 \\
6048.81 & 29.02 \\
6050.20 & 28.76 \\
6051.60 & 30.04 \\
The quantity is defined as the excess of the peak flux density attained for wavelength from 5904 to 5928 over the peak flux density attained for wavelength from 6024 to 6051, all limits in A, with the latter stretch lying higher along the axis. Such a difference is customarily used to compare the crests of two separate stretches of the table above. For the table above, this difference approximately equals 1.1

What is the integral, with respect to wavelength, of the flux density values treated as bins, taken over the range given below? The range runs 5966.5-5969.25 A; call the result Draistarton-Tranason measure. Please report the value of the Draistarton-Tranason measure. 81.4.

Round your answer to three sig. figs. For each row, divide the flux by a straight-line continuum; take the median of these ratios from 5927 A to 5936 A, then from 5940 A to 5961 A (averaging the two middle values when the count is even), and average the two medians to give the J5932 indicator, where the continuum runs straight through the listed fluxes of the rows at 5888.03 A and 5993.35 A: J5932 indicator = 1.08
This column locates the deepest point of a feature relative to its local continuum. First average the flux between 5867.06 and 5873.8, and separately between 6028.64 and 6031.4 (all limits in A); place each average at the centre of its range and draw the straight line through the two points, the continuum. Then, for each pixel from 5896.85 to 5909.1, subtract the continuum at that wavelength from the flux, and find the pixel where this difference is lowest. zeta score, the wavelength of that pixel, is 5897.53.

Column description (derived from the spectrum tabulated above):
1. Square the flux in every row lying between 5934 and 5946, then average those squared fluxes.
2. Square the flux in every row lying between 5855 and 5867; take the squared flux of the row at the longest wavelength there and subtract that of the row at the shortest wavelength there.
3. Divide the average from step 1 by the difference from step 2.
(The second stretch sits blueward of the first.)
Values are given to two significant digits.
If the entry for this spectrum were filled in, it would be -15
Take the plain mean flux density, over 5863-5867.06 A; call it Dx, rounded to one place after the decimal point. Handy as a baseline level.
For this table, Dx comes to 29.3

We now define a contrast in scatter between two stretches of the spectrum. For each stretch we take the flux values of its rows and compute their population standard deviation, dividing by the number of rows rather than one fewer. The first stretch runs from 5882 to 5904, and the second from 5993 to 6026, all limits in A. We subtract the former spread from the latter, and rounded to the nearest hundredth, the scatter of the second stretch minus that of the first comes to -3.07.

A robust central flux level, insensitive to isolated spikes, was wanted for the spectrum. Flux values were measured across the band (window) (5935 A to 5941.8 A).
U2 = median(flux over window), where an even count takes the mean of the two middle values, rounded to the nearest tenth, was 30.3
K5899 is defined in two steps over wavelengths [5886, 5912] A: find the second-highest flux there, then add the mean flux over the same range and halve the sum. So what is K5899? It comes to 28.7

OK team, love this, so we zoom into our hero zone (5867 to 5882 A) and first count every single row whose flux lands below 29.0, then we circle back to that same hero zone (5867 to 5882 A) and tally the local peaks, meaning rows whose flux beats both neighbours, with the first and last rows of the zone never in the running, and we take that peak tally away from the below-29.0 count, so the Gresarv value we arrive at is -3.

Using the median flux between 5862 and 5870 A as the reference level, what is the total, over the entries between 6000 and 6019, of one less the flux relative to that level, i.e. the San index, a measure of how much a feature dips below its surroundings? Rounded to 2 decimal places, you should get 0.12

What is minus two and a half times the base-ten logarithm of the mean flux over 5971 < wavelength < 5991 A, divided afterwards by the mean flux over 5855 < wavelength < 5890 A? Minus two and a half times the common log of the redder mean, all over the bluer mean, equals -0.126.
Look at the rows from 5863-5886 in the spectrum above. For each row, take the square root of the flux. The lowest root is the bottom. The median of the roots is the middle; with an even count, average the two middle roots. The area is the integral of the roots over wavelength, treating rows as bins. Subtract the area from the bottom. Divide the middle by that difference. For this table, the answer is -0.0456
